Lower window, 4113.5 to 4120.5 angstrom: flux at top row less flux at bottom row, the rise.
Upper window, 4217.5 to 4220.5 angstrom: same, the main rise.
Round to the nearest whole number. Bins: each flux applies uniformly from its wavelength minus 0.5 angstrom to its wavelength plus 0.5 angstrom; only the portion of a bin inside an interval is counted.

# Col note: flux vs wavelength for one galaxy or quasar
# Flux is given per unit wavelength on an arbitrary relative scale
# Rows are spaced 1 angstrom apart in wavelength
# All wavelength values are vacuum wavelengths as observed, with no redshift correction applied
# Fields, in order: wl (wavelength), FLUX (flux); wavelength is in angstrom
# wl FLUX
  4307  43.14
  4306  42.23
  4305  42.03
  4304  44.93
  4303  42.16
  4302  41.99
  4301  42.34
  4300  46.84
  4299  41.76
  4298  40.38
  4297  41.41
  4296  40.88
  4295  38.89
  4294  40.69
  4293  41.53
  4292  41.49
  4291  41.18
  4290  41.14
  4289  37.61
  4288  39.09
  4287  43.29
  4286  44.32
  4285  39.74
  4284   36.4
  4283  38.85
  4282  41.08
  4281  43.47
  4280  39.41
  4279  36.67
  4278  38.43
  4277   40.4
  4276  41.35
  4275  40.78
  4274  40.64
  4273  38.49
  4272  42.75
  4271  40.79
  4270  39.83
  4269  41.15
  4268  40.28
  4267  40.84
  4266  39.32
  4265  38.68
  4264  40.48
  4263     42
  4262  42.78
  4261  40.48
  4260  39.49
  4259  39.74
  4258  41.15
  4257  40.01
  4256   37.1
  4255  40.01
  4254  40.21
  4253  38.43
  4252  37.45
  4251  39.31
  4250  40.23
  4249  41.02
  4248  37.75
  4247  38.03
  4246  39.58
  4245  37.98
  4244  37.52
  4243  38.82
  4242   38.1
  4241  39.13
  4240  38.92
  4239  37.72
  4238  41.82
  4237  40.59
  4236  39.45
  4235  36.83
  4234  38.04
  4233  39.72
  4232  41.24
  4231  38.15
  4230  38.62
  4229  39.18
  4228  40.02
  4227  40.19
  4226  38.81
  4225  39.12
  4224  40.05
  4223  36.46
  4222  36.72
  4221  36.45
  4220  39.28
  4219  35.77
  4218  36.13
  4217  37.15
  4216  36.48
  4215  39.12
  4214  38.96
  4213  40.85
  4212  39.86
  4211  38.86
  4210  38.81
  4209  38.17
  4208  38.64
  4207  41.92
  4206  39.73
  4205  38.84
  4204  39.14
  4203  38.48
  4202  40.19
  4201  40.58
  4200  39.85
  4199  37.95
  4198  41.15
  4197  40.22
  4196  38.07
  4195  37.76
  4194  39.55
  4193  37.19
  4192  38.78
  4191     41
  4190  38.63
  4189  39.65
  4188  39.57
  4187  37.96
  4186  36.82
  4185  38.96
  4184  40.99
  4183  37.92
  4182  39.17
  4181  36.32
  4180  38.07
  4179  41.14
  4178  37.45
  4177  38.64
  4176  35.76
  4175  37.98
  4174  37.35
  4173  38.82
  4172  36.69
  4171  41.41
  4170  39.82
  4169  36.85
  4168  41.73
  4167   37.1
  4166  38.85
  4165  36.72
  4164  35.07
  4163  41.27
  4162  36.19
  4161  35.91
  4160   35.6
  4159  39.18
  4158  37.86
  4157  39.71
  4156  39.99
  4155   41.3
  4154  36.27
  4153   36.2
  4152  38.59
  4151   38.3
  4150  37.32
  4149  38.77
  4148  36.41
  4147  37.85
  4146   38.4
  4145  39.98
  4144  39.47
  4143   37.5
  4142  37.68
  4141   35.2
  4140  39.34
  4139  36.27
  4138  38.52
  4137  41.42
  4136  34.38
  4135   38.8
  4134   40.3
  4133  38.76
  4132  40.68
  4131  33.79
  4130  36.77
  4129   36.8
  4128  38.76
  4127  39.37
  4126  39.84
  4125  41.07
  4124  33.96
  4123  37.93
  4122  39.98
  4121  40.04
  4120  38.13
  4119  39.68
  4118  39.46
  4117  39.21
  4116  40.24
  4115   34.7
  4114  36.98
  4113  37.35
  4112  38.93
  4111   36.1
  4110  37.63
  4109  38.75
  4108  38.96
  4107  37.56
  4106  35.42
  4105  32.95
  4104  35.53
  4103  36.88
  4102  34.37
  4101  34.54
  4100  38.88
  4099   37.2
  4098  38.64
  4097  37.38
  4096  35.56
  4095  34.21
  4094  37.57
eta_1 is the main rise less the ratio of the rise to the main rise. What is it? 3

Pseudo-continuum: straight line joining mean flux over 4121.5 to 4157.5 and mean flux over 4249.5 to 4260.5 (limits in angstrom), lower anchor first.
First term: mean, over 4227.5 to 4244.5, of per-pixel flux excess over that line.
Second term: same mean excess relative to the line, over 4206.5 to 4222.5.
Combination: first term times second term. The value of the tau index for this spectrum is 0.09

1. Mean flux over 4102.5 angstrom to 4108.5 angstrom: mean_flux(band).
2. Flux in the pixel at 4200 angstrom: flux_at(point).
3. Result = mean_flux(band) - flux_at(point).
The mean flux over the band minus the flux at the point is -3.6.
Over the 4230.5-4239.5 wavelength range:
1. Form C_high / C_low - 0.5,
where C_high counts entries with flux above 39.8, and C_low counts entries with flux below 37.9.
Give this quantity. 1.0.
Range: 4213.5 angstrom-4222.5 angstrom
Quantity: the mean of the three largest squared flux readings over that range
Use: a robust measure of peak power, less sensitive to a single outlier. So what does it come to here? 1530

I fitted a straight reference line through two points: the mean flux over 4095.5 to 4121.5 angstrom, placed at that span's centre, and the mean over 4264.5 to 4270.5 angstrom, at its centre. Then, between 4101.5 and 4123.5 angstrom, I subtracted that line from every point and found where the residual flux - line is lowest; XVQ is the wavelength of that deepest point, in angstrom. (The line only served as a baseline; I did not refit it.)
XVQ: 4105 angstrom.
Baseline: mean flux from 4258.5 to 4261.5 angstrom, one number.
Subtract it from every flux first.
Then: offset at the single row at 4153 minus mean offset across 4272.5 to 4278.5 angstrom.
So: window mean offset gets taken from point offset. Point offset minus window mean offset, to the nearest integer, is -4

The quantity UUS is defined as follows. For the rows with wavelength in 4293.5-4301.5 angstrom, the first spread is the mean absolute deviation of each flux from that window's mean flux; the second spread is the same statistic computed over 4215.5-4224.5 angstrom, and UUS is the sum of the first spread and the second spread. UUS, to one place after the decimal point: 2.6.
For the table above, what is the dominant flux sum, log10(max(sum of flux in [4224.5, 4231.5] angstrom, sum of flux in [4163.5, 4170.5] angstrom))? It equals 2.44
